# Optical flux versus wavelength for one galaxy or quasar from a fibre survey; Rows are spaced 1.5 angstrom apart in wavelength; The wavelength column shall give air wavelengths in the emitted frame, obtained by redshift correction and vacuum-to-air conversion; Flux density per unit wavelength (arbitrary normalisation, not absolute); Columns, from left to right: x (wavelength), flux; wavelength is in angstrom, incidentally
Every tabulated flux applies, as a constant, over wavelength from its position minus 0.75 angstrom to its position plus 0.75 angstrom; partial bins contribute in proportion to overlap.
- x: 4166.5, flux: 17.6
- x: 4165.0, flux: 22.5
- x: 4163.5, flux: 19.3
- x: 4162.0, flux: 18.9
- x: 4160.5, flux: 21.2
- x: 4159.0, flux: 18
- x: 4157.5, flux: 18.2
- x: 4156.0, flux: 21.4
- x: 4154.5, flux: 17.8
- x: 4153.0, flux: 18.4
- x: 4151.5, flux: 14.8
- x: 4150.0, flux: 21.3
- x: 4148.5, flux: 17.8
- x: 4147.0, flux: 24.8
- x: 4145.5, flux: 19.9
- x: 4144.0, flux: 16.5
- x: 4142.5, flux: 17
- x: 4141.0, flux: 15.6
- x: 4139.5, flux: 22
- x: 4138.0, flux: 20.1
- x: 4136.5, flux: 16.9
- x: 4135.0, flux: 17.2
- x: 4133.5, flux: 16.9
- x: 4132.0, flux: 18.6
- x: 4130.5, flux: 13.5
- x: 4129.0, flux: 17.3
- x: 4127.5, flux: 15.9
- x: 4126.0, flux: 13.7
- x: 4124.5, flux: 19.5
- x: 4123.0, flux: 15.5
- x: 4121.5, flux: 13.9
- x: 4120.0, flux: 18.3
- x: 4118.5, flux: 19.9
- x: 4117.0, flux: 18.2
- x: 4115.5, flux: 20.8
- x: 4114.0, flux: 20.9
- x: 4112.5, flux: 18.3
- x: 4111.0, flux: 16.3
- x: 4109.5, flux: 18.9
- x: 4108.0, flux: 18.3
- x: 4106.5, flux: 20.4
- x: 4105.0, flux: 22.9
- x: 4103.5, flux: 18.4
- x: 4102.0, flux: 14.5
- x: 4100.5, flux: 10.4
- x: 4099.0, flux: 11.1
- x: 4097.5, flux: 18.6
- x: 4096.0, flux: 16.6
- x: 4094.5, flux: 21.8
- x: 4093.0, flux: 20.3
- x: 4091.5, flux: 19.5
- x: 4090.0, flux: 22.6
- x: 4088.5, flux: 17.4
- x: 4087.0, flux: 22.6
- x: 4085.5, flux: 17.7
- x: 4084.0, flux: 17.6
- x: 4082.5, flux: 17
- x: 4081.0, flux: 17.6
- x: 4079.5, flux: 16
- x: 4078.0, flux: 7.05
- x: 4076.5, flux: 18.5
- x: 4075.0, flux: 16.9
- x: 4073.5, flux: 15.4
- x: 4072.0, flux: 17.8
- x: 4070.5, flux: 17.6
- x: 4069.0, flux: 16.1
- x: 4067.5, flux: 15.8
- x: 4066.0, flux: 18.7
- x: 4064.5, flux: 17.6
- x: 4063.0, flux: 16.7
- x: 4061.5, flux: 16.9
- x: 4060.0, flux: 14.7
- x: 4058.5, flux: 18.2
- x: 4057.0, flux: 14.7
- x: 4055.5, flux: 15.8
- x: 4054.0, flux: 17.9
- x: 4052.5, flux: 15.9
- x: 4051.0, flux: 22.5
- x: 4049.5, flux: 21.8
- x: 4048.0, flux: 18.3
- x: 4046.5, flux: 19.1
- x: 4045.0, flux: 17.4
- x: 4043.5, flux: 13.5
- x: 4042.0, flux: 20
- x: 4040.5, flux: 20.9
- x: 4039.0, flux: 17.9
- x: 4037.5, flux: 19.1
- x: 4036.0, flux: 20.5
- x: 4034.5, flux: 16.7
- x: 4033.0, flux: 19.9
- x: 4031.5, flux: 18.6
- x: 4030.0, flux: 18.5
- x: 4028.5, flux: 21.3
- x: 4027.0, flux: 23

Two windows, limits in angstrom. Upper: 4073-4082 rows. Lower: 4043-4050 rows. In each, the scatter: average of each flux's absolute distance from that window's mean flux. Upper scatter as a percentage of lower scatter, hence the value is 133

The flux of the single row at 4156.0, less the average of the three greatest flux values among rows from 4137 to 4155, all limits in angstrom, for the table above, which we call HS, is -1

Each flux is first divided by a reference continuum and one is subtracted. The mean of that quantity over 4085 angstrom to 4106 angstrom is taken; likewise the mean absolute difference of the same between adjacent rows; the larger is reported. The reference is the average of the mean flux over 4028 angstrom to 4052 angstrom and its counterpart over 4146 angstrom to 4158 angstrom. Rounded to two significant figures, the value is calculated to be 0.19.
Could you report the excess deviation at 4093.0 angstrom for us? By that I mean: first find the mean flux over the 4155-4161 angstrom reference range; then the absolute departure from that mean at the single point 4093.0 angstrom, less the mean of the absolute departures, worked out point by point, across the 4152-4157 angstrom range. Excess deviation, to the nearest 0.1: -1.0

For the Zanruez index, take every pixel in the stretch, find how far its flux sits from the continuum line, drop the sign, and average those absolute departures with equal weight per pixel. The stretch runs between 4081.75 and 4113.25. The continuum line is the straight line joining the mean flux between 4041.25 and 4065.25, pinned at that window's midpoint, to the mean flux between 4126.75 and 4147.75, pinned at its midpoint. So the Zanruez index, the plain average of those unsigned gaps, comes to 2.4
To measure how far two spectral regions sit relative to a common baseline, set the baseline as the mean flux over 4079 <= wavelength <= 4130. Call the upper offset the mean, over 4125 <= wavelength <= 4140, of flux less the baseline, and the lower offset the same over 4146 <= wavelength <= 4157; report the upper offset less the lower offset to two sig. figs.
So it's -2.3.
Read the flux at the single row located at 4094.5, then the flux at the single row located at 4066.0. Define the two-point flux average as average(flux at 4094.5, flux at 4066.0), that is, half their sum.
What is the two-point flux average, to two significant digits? 20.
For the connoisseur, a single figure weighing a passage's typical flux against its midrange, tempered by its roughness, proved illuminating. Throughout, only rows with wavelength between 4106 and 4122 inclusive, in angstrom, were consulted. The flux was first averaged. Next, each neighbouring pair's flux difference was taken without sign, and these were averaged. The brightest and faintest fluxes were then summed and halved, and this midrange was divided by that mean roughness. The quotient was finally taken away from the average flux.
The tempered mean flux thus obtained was 10.0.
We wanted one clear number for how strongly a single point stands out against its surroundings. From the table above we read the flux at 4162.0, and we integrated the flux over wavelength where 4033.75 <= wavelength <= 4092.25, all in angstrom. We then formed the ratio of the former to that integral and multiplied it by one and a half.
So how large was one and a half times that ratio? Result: 0.027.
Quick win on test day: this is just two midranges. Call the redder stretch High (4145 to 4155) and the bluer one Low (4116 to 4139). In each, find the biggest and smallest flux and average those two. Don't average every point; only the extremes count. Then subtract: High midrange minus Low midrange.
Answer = 3.0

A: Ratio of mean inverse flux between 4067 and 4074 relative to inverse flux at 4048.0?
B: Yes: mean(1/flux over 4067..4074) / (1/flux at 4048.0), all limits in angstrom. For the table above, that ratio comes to 1.11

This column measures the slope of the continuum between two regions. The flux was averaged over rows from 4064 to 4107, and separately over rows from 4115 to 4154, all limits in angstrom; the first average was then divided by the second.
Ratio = 0.974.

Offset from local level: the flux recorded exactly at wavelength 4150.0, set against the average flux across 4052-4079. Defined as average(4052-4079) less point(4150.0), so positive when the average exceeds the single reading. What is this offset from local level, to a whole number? -5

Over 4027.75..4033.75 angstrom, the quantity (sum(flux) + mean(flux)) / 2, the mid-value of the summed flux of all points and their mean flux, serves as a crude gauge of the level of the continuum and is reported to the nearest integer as 49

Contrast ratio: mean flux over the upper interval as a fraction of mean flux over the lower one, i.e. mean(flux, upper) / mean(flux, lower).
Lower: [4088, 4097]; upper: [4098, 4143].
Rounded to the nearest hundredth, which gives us 0.88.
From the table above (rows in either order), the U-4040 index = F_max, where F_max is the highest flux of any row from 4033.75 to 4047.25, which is 20.9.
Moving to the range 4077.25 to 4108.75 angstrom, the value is 22.9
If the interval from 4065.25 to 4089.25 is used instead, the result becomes 22.6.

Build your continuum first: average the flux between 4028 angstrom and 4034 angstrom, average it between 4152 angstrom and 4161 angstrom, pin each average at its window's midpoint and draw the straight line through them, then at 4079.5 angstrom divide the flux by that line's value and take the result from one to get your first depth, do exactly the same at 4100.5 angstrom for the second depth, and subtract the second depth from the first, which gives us -0.29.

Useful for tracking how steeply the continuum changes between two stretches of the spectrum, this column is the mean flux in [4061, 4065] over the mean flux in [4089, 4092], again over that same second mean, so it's 0.039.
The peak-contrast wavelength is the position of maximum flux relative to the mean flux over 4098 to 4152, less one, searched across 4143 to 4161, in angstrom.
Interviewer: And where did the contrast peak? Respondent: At 4147.0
